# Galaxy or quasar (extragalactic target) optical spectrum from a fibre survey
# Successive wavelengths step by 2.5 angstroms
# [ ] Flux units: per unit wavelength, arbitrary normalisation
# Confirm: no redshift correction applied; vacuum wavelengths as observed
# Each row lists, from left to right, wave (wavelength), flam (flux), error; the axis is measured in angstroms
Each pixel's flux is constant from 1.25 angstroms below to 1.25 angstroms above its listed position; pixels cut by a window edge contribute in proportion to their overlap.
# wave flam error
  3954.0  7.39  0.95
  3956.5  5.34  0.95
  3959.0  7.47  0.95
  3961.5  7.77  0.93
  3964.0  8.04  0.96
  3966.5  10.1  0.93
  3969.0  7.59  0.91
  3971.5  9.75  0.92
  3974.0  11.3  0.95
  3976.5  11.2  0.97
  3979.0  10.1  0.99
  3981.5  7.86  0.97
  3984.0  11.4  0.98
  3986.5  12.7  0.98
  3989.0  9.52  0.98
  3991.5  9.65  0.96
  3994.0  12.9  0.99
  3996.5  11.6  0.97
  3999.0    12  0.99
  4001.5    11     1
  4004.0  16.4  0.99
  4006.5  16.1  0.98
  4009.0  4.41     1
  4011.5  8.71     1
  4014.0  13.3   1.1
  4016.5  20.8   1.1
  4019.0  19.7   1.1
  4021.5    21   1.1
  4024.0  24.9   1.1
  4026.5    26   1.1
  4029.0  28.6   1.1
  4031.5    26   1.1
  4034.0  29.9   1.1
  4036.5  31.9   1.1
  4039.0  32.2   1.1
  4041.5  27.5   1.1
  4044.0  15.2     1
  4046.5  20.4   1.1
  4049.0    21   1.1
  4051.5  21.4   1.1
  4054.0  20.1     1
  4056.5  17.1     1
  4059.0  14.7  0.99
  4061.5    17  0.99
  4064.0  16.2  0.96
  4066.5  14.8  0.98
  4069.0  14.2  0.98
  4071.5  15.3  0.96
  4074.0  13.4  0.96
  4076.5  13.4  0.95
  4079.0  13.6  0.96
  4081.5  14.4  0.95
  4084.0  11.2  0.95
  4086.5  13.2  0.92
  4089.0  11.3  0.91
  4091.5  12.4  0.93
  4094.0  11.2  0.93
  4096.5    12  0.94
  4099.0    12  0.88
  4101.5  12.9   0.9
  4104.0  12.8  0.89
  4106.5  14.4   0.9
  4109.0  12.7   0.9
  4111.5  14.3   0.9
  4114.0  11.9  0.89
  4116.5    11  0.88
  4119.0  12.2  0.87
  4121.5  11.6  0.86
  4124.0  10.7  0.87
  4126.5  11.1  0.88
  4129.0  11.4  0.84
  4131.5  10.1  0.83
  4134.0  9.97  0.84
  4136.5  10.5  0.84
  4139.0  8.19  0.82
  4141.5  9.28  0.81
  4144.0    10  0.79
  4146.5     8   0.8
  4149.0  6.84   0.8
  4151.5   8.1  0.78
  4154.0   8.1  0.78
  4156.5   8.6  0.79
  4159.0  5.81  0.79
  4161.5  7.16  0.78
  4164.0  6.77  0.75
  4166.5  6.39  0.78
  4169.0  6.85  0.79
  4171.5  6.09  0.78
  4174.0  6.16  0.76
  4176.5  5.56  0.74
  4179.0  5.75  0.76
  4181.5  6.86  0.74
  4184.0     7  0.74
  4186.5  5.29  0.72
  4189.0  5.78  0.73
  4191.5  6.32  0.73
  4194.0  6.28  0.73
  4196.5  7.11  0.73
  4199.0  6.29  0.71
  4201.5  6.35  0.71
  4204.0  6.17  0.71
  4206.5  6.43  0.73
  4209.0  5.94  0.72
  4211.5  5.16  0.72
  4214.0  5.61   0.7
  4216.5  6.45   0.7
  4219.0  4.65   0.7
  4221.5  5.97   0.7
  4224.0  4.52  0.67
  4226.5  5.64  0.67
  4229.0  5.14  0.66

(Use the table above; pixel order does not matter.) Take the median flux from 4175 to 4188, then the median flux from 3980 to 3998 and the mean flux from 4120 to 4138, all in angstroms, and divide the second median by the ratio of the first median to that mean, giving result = 21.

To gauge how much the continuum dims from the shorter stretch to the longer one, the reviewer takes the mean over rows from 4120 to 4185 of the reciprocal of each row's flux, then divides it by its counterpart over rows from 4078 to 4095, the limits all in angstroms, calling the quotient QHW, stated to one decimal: 1.6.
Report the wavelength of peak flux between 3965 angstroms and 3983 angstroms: 3974.0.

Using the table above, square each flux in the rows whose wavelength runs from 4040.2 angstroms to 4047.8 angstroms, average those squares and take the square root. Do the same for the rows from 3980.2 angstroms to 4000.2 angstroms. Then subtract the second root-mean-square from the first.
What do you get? 10.6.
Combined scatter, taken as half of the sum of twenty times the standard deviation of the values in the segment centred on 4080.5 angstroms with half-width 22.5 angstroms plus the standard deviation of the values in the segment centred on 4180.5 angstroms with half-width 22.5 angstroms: 17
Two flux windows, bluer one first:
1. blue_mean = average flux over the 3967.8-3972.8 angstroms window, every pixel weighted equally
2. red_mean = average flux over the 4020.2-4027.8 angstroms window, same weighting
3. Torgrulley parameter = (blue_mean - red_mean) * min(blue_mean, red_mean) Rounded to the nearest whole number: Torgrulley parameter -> -133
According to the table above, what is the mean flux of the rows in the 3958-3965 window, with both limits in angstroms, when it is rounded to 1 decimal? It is 7.8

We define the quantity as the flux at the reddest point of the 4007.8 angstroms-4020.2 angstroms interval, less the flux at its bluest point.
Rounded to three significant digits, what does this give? 15.3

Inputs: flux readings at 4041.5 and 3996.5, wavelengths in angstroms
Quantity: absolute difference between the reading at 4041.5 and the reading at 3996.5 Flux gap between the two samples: 16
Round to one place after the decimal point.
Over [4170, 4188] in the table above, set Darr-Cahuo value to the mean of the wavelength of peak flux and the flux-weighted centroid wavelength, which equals 4181.5 angstroms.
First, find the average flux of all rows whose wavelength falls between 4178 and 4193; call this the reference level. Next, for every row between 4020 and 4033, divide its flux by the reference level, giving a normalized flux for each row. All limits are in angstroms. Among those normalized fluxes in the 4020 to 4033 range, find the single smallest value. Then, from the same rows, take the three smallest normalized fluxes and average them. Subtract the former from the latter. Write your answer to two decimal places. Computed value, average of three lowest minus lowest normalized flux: 0.48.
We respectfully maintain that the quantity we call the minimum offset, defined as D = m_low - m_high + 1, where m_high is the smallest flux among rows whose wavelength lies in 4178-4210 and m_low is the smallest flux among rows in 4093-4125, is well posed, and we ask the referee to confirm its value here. 6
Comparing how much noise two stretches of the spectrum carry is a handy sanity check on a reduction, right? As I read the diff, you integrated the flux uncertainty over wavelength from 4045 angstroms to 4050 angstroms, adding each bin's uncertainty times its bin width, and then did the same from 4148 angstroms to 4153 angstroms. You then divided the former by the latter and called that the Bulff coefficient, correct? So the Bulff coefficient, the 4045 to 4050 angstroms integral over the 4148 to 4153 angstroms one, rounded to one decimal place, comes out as 1.4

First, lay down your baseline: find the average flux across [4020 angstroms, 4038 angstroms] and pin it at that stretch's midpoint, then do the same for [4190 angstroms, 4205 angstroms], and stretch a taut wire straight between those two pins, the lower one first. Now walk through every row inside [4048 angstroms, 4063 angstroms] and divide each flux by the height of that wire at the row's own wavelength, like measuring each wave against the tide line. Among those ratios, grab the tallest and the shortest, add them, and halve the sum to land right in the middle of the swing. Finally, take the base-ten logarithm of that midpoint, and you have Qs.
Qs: -0.12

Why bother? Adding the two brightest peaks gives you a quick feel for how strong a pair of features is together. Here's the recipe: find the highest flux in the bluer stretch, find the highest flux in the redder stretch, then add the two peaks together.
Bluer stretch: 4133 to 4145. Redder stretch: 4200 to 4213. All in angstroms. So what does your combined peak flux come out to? 17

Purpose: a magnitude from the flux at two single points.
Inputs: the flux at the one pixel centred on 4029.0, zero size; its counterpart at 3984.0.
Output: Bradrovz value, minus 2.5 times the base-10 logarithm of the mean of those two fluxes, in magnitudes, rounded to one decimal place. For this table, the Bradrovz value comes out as -3.3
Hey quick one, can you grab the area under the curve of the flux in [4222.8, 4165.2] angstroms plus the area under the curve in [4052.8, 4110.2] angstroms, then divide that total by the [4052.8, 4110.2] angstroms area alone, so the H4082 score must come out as 1.44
